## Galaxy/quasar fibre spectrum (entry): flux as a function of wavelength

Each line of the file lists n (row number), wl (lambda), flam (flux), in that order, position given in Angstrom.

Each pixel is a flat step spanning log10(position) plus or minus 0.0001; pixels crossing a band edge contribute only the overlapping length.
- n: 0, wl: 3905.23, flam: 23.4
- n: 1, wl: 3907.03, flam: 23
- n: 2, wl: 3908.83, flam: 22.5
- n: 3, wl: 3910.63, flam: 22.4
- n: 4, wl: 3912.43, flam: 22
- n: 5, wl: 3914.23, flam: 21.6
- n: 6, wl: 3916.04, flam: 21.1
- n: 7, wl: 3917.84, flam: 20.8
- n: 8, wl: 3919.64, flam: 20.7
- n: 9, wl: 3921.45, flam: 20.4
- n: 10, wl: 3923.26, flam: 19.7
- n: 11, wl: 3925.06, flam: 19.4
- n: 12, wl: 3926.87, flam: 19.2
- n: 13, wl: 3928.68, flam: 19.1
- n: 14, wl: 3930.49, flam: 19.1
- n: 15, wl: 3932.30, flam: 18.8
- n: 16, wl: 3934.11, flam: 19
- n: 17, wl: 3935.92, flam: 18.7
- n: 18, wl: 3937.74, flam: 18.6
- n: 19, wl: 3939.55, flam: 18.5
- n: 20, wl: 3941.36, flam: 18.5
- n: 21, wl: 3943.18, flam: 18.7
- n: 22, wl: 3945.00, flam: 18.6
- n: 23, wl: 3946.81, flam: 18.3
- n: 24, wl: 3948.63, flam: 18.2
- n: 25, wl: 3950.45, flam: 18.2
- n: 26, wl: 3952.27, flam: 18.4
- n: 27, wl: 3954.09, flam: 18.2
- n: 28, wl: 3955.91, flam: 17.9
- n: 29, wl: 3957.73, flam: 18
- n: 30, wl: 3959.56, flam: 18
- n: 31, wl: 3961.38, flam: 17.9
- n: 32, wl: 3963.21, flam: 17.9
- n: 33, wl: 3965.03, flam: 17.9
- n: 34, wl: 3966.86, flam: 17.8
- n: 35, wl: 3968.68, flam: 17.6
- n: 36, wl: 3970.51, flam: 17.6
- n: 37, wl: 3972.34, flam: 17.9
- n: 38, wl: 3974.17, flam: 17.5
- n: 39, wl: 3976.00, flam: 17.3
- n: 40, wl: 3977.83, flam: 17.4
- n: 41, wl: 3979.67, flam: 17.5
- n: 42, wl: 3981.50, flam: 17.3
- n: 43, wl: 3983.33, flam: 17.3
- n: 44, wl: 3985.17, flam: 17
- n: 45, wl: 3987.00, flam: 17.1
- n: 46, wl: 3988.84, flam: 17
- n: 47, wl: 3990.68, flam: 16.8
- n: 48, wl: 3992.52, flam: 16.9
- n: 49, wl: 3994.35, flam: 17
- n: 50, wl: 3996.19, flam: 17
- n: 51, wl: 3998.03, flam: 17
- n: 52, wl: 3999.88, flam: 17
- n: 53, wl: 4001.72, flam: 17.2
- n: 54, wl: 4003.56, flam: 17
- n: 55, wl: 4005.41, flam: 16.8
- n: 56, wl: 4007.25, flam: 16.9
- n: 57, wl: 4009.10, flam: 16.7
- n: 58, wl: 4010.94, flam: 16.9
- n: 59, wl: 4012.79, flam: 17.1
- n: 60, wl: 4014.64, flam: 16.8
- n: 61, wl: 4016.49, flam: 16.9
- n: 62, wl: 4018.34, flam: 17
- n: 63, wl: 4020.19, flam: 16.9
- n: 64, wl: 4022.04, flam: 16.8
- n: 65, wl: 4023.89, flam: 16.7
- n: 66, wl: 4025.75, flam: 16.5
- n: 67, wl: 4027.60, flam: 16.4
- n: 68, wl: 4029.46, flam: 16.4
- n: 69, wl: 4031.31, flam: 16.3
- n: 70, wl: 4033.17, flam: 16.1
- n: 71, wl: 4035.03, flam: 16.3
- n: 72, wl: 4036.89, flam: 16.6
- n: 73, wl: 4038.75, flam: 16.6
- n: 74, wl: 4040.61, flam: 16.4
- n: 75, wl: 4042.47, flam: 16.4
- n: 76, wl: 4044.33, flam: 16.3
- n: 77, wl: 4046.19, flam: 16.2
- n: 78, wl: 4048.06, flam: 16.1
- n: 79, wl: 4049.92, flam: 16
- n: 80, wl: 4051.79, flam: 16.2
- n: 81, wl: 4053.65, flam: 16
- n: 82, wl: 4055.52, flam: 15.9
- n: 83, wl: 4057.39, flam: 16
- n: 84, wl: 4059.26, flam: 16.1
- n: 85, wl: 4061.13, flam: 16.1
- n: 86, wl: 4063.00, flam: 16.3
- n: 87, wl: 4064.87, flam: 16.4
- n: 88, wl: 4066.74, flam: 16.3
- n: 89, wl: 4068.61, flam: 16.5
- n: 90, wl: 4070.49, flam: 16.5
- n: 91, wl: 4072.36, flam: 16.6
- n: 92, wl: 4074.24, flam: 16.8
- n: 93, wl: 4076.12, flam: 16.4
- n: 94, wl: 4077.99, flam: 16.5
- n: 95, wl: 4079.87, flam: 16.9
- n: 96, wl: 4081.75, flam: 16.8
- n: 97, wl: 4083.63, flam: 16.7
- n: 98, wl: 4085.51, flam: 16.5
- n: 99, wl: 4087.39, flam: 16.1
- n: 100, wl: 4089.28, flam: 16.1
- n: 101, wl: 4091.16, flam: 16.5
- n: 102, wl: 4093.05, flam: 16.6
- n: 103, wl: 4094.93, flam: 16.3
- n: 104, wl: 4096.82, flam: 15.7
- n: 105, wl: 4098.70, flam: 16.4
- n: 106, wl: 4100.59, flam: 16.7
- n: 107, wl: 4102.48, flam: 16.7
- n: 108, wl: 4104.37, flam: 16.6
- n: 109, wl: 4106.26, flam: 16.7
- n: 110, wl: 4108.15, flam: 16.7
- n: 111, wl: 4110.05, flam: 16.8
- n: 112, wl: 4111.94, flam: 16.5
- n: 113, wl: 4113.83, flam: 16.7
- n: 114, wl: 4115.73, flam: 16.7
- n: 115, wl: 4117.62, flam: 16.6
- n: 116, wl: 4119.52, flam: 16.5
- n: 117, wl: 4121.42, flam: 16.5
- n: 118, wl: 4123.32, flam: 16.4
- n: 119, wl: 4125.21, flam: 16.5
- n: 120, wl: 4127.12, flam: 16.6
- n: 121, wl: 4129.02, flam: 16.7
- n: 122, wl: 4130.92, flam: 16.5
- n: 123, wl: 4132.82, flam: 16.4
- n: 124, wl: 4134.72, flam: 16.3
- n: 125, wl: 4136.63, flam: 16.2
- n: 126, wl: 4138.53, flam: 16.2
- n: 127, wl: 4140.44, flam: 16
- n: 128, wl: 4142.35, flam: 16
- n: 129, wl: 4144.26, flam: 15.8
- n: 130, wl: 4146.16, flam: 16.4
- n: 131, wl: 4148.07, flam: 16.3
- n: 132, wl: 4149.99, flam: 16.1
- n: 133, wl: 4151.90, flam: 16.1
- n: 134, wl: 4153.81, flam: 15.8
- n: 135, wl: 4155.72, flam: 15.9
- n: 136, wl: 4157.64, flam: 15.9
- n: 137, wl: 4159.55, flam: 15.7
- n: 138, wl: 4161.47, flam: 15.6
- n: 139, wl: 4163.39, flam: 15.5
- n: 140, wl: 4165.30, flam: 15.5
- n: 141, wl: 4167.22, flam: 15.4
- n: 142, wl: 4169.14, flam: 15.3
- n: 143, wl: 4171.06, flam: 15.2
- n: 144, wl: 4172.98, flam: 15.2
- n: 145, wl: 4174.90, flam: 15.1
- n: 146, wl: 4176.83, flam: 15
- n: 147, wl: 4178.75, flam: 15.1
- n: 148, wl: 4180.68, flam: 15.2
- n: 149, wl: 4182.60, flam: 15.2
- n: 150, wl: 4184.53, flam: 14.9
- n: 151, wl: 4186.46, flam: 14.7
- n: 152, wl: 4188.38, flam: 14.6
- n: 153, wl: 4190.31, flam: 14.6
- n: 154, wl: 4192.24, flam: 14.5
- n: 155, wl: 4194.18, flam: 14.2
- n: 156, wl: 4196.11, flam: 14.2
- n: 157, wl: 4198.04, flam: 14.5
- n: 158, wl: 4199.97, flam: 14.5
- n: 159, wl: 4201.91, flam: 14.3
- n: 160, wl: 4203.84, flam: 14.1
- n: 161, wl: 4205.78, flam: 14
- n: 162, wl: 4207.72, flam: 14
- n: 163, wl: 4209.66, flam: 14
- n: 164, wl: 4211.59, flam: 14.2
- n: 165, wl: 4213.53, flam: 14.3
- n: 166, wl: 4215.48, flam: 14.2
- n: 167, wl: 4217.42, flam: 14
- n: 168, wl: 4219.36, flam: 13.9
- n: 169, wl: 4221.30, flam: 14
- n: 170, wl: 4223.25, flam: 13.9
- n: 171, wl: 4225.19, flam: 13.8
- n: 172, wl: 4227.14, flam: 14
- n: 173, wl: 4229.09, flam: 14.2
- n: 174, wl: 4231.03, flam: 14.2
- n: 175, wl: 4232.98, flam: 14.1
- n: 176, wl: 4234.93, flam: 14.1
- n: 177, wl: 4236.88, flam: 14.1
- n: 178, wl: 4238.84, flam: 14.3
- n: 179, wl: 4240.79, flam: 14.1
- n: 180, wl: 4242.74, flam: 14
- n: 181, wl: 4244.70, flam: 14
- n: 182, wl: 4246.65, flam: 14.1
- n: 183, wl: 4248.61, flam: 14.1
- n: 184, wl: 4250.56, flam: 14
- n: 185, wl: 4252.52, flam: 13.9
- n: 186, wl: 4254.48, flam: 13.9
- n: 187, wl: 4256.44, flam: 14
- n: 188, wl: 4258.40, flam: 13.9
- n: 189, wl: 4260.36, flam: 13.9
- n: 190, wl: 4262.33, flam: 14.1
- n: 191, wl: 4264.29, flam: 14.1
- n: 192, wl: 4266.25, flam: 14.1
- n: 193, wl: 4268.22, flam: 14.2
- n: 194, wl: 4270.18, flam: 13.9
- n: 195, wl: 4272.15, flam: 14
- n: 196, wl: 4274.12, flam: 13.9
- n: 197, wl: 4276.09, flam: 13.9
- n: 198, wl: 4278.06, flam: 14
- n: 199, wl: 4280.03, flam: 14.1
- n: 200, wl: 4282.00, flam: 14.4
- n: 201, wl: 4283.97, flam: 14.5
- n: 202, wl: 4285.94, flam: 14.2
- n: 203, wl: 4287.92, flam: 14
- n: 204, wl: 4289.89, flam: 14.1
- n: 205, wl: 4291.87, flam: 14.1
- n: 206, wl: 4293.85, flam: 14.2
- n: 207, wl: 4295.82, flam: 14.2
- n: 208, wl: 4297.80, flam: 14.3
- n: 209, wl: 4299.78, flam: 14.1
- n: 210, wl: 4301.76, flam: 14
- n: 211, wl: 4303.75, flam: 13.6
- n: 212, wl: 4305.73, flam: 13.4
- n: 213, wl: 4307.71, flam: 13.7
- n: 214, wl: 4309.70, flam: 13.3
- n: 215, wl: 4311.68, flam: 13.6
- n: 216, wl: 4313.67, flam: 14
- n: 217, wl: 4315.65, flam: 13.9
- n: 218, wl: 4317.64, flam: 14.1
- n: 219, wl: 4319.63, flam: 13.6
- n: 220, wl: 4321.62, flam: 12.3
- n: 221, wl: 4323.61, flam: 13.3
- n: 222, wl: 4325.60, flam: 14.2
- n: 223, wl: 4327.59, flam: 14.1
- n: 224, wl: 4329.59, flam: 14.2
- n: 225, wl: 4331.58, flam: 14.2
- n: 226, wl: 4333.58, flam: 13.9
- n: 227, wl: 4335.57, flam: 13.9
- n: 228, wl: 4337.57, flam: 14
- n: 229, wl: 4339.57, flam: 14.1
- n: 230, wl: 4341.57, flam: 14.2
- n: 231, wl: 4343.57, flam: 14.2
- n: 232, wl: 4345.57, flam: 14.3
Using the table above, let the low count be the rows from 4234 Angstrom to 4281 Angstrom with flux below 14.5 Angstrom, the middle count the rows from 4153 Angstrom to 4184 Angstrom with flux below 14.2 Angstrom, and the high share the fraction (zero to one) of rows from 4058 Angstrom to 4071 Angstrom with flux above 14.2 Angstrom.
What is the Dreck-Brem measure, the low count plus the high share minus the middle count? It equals 25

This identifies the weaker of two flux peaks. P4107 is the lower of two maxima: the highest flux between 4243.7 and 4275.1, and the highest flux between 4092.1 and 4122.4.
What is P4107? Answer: 14.2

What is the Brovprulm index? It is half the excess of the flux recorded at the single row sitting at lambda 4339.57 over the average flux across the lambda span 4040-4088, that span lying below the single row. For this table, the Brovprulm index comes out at -1.1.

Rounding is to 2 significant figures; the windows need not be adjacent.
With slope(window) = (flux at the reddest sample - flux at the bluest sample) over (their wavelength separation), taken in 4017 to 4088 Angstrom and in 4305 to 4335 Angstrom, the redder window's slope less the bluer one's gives 0.031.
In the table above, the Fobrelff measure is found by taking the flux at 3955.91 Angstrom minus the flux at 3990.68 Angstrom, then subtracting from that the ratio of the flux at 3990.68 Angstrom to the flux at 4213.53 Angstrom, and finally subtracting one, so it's -1.1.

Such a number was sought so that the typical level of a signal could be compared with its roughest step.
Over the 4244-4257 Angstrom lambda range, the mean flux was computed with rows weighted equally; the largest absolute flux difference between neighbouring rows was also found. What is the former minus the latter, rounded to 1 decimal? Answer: 13.9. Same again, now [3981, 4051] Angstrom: 16.4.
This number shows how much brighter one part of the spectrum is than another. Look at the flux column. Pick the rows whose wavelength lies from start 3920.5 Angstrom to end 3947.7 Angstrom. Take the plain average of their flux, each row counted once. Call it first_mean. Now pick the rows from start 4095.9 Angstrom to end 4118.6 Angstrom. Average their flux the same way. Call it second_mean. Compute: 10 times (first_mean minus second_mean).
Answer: 24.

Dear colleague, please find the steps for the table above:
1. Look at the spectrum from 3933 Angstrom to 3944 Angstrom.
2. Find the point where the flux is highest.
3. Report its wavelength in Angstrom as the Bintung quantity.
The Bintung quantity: 3934.11 Angstrom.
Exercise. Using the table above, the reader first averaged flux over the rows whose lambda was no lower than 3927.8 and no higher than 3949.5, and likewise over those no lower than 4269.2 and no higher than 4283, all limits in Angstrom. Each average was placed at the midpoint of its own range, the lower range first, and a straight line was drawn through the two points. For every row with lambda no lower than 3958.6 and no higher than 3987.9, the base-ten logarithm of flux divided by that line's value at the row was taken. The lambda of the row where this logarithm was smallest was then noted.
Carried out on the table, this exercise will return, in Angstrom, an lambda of 3985.17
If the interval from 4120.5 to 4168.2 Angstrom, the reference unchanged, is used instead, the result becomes 4167.22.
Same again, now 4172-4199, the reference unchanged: 4194.18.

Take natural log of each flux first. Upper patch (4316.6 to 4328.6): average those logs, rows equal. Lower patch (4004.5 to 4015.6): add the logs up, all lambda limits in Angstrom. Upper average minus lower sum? -14.3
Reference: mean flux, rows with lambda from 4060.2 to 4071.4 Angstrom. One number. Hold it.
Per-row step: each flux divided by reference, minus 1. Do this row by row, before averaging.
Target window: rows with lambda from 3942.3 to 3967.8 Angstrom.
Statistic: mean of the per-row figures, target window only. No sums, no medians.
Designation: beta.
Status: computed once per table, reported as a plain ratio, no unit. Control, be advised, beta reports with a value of 0.11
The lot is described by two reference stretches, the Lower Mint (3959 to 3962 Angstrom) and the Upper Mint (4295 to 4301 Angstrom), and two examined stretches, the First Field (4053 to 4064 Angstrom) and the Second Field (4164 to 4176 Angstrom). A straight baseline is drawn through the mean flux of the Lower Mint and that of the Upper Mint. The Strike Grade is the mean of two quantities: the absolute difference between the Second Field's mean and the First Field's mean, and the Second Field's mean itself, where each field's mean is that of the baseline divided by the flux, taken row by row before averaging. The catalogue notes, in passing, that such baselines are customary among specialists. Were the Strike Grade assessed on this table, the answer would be 0.525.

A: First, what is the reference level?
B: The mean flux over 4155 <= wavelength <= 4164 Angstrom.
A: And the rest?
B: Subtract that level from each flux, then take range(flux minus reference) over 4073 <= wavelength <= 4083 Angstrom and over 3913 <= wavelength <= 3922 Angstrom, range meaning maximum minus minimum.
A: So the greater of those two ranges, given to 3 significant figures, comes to 1.20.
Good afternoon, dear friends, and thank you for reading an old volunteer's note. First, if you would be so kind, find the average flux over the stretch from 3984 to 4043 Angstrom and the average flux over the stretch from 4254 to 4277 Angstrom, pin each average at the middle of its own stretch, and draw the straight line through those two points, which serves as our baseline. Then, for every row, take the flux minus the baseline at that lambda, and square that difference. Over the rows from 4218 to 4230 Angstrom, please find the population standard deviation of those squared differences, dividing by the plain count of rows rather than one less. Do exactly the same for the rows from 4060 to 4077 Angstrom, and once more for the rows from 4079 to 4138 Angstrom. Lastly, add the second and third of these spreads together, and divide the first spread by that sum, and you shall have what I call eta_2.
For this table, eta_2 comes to 0.24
